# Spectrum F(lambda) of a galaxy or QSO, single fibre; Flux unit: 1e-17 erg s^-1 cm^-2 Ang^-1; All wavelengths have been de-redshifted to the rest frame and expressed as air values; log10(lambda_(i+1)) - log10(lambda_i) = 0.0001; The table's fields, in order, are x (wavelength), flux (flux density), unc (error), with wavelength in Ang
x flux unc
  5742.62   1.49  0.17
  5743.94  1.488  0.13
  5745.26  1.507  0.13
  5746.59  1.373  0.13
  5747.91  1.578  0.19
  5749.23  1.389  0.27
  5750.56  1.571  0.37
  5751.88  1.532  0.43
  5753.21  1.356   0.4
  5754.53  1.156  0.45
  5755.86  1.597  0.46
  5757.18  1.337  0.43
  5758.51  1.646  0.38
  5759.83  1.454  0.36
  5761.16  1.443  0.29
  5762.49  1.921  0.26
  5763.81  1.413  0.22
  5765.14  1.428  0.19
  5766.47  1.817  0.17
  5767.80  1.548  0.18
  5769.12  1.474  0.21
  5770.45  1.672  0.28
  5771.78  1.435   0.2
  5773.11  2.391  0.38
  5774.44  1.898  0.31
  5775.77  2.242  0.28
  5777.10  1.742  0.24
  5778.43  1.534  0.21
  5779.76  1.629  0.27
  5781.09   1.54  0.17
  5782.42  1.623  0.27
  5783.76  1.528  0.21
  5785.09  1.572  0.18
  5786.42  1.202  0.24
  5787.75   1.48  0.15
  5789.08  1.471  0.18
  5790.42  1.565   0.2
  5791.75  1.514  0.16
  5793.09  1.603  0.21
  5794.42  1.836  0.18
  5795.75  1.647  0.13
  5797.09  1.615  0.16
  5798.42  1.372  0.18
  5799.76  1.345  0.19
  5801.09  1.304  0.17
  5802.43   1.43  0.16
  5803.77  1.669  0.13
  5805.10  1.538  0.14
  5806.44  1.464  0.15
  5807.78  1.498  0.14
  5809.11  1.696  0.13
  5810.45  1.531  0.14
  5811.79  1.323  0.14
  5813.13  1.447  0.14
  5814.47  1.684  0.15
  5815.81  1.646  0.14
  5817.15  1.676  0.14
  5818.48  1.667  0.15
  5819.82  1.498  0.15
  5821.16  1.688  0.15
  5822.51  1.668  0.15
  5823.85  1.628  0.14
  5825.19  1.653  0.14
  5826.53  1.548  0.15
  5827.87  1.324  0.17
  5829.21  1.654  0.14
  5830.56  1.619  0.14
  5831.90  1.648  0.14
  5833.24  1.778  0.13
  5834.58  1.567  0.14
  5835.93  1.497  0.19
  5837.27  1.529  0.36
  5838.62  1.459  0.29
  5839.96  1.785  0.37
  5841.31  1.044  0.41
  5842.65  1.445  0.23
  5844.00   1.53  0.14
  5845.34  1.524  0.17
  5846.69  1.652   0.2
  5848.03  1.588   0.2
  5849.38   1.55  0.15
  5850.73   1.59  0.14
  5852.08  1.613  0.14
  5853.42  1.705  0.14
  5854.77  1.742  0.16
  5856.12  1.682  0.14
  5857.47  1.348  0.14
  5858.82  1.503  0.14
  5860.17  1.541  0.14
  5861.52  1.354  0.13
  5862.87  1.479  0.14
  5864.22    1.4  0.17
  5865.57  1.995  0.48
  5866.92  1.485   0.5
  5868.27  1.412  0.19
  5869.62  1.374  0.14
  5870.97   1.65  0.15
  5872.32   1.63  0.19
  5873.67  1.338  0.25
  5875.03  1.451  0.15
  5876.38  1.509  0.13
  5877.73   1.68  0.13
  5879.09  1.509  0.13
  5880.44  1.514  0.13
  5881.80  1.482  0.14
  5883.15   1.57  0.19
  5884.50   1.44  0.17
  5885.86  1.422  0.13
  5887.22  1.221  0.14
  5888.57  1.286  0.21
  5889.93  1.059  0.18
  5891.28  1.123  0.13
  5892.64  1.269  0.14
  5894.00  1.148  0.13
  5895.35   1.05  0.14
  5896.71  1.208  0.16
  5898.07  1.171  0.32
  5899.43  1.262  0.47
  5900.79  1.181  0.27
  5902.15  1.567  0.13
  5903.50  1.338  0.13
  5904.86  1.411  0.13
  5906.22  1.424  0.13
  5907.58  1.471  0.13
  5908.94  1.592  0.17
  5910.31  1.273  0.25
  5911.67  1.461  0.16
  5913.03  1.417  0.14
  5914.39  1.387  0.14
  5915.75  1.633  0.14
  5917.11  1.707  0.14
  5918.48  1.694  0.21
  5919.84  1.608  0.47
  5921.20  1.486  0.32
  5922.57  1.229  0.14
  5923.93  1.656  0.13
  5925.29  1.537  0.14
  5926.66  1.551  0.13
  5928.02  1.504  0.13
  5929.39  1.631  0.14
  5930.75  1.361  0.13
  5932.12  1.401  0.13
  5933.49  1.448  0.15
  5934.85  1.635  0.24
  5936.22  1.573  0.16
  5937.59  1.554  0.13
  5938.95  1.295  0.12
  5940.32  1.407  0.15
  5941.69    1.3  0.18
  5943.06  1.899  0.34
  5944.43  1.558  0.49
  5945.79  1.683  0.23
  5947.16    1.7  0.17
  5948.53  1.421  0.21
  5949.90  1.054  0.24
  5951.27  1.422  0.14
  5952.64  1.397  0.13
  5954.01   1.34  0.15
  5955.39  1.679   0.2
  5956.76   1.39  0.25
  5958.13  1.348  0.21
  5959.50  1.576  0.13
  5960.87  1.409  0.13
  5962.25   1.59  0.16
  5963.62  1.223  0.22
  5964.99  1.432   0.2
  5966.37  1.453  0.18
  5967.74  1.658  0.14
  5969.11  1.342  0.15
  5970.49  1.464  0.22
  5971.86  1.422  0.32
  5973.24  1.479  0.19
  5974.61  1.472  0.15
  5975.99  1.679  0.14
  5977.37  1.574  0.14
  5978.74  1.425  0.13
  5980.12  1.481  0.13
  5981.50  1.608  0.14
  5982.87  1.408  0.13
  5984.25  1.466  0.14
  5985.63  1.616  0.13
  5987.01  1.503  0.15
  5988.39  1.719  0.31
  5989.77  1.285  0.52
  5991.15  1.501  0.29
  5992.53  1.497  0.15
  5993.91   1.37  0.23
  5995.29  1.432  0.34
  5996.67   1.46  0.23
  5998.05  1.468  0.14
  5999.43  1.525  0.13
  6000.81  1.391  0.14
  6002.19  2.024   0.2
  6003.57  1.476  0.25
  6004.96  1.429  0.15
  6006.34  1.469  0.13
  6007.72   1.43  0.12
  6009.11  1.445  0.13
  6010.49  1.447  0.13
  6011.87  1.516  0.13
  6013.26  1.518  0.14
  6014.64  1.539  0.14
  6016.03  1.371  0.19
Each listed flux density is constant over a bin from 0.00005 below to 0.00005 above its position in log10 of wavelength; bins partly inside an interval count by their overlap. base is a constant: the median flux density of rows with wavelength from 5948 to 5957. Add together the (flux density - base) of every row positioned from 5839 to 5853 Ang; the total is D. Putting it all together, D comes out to 1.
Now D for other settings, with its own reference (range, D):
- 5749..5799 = 7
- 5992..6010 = 1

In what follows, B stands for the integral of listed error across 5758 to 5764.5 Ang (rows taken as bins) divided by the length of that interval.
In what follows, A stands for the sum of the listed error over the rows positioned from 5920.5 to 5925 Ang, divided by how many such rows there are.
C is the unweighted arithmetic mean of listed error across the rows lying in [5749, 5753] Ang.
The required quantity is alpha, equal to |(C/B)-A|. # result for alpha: 1.0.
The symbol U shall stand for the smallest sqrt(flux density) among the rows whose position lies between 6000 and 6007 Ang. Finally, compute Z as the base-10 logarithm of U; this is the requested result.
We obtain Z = 0.072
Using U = 1.18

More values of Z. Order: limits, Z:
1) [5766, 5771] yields 0.084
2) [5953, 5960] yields 0.064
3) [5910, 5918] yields 0.052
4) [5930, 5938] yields 0.067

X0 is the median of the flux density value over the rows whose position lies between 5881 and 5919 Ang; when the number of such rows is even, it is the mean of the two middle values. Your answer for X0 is 1.40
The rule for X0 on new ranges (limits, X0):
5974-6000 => 1.48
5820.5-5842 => 1.62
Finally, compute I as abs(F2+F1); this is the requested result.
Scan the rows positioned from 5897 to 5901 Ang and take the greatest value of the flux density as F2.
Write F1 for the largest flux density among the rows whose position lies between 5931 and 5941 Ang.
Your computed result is 2.90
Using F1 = 1.635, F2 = 1.262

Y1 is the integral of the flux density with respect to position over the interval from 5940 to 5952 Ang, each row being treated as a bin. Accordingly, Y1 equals 18.0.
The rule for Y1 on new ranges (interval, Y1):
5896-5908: 16.0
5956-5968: 17.4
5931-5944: 19.5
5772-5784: 21.4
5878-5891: 18.1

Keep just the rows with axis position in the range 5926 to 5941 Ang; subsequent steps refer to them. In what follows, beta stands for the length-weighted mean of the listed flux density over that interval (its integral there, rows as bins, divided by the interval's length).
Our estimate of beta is 1.49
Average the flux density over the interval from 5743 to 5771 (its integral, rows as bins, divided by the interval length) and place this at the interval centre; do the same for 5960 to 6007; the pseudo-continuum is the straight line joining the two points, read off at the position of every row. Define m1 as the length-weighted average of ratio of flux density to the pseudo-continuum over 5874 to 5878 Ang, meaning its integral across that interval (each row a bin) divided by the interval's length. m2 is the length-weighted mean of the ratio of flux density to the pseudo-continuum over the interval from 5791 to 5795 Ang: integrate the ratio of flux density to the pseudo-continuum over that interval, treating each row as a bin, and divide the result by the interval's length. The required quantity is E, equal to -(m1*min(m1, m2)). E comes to -1.02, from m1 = 1.01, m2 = 1.09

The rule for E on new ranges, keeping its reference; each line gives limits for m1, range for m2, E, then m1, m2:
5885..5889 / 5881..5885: -0.77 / 0.88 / 1.00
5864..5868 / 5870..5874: -1.12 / 1.09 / 1.03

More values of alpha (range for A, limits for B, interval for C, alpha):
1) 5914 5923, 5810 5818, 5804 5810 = 0.8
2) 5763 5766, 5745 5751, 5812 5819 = 0.5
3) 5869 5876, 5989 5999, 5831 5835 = 0.3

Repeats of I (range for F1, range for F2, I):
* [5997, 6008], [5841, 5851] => 3.68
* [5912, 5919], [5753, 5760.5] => 3.35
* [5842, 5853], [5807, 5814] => 3.35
